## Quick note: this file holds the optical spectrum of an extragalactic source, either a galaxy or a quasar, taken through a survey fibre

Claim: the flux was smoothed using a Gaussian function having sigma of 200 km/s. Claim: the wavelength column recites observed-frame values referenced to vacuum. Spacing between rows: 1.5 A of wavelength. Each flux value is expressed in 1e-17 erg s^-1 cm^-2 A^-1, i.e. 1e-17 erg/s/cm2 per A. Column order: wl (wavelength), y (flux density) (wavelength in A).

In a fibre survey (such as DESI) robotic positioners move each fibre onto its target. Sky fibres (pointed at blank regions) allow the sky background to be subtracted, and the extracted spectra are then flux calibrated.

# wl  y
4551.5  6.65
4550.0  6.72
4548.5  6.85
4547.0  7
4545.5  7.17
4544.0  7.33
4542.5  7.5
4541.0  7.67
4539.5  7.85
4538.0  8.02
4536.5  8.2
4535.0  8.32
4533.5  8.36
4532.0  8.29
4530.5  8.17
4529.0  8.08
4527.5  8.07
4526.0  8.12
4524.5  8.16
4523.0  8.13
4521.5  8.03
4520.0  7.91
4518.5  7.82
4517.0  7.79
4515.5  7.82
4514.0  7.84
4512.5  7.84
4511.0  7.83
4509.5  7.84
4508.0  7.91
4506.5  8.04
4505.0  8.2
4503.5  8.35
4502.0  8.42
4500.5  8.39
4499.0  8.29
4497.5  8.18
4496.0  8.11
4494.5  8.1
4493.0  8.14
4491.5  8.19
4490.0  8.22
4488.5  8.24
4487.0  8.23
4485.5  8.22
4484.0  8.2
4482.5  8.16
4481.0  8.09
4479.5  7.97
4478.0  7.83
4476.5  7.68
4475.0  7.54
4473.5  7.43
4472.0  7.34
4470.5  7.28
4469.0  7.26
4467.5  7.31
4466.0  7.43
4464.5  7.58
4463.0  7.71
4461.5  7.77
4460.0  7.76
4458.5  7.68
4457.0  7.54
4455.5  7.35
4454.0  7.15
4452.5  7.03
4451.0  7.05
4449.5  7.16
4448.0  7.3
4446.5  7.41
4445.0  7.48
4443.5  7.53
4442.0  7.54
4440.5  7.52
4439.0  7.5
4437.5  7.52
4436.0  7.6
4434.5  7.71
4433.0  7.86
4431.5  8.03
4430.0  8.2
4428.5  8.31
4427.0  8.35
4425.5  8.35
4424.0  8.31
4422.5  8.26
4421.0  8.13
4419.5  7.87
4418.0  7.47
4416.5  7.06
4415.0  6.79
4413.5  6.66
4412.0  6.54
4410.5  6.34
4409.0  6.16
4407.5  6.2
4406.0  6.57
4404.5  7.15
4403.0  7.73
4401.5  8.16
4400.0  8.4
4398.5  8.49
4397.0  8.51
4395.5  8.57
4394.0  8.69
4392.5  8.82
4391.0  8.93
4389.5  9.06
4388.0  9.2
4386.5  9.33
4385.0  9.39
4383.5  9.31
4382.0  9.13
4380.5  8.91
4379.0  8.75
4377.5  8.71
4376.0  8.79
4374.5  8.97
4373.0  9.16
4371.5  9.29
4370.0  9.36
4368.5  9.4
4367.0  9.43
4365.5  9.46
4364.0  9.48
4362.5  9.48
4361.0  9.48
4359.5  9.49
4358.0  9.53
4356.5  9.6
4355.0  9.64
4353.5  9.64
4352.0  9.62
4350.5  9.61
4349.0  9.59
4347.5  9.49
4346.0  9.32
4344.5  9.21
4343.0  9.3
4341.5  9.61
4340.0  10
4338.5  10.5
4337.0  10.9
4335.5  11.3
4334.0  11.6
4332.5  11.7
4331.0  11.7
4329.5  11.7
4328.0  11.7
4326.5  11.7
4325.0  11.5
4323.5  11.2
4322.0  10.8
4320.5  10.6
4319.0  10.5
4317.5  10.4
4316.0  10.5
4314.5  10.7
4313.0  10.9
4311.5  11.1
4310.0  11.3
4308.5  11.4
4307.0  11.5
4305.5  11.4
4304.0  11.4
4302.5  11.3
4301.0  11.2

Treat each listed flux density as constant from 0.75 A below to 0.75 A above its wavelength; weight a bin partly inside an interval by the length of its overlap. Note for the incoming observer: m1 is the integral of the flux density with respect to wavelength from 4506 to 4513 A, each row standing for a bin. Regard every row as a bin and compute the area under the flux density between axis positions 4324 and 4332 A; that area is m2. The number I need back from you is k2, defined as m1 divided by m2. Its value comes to 0.59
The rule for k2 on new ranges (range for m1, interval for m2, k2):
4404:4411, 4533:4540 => 0.79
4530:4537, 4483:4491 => 0.88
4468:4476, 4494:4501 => 1.03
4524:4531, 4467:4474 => 1.11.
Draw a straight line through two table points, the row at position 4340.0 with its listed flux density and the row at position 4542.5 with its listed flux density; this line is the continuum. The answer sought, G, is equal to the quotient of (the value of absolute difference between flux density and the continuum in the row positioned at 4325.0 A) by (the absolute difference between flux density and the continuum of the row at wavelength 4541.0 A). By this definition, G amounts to 8.7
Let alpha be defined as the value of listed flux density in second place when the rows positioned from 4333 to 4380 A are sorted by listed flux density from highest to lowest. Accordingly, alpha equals 11.3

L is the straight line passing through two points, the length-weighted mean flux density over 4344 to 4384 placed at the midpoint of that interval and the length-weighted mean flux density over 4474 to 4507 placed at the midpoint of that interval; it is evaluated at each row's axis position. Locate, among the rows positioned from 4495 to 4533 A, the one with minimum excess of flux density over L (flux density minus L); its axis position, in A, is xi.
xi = 4509.5 A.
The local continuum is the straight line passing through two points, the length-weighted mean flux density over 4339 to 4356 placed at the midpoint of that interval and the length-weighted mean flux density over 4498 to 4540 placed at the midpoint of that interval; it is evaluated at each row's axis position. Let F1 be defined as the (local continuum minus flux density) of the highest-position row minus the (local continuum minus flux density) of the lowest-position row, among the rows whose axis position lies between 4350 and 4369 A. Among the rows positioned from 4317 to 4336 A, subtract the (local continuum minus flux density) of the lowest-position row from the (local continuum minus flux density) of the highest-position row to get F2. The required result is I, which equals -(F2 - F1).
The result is 1.11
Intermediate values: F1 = 0.1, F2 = -1.1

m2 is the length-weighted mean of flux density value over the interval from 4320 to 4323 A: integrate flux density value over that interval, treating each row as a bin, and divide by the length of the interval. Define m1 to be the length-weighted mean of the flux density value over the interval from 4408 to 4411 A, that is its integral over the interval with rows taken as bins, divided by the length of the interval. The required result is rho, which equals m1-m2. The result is -4.5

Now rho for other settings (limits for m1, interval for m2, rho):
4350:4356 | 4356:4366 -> 0.1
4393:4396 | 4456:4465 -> 1.0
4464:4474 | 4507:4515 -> -0.5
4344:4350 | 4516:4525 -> 1.5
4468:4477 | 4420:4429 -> -0.9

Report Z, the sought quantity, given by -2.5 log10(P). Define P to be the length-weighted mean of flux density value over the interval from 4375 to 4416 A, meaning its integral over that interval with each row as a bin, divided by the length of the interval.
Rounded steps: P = 8.12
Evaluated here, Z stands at -2.27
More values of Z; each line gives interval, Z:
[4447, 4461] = -2.16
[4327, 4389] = -2.47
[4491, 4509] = -2.28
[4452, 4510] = -2.24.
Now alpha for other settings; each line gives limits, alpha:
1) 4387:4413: 9.06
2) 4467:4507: 8.39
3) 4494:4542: 8.39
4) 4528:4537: 8.32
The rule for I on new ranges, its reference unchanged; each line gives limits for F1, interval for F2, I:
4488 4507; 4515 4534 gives 0.74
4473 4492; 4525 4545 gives -1.55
